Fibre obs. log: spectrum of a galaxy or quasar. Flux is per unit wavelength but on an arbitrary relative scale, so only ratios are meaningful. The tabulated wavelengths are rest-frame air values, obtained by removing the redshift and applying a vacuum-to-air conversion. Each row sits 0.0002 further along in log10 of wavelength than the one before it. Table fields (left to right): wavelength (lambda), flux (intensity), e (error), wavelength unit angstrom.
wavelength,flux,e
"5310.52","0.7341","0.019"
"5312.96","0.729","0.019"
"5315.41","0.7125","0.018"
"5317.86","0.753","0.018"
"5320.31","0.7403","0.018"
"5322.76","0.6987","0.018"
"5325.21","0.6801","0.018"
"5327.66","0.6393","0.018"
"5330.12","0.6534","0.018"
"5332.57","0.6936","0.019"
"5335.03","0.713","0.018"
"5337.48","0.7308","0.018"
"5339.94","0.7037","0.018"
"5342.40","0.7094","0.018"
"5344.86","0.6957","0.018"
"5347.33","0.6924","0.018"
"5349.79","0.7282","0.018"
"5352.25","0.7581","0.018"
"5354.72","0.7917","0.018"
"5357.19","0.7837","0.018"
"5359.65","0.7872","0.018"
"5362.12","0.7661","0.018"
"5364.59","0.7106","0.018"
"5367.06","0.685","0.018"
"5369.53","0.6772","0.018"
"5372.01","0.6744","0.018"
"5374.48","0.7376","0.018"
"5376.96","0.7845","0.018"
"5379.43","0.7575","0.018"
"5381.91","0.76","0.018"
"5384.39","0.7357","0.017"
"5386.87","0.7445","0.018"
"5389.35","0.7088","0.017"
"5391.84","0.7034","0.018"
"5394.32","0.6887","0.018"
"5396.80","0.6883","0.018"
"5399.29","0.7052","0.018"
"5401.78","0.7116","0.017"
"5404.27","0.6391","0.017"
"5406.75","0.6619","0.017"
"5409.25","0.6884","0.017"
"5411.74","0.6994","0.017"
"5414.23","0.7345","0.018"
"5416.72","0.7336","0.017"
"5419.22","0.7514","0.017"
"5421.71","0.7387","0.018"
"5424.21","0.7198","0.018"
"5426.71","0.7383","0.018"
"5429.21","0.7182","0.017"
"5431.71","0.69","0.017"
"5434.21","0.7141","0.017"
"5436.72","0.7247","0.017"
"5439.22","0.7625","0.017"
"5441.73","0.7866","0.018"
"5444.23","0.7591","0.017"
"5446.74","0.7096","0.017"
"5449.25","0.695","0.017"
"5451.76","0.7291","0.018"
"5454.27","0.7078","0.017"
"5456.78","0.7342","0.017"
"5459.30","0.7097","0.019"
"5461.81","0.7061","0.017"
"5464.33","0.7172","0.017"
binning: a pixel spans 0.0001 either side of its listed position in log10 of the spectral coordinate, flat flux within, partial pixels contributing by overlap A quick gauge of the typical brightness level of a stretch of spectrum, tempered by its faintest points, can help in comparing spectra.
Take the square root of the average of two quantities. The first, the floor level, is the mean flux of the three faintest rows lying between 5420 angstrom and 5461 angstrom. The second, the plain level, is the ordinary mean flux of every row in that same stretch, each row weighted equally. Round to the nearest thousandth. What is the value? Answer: 0.844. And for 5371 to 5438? 0.829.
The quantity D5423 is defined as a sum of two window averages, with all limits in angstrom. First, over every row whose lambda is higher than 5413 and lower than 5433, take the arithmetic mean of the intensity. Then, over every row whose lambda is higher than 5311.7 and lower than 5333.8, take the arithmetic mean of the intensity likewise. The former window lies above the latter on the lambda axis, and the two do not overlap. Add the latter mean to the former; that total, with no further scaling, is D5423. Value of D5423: 1.43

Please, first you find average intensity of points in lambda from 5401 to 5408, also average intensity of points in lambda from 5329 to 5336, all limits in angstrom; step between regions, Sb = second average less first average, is 0.02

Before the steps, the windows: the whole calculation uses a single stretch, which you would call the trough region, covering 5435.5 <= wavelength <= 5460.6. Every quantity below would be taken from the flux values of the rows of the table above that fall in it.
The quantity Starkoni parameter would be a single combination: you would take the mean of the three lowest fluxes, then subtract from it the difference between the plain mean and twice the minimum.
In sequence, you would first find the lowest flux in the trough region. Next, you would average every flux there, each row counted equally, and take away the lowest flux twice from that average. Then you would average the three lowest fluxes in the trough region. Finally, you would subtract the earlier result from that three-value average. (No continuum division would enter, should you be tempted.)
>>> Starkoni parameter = 1.36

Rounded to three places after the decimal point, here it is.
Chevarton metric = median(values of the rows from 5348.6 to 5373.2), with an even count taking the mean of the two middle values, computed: 0.743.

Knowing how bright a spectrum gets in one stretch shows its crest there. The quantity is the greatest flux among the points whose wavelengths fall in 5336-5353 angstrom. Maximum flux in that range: 0.7581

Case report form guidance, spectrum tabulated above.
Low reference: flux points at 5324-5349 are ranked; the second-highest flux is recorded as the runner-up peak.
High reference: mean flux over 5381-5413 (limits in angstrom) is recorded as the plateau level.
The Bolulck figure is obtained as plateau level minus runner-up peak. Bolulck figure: -0.01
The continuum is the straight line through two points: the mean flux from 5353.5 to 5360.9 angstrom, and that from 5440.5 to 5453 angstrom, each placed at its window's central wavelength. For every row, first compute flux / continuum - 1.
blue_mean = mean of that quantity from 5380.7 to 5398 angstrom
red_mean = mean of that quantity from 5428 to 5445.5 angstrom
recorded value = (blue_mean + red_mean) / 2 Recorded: -0.04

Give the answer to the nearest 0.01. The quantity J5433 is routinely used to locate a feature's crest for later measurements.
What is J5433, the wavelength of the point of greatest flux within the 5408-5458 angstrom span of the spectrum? 5441.73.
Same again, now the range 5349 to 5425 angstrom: 5354.72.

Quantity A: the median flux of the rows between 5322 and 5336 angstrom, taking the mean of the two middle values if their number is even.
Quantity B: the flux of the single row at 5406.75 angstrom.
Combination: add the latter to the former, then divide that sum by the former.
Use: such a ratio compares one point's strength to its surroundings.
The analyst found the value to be 1.96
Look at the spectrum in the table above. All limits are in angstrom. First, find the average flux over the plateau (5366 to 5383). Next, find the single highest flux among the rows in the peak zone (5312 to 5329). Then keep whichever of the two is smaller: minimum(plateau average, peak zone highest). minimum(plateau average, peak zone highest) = 0.725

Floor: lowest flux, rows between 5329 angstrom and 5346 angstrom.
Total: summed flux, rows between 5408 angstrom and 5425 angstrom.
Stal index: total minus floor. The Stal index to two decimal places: 4.41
